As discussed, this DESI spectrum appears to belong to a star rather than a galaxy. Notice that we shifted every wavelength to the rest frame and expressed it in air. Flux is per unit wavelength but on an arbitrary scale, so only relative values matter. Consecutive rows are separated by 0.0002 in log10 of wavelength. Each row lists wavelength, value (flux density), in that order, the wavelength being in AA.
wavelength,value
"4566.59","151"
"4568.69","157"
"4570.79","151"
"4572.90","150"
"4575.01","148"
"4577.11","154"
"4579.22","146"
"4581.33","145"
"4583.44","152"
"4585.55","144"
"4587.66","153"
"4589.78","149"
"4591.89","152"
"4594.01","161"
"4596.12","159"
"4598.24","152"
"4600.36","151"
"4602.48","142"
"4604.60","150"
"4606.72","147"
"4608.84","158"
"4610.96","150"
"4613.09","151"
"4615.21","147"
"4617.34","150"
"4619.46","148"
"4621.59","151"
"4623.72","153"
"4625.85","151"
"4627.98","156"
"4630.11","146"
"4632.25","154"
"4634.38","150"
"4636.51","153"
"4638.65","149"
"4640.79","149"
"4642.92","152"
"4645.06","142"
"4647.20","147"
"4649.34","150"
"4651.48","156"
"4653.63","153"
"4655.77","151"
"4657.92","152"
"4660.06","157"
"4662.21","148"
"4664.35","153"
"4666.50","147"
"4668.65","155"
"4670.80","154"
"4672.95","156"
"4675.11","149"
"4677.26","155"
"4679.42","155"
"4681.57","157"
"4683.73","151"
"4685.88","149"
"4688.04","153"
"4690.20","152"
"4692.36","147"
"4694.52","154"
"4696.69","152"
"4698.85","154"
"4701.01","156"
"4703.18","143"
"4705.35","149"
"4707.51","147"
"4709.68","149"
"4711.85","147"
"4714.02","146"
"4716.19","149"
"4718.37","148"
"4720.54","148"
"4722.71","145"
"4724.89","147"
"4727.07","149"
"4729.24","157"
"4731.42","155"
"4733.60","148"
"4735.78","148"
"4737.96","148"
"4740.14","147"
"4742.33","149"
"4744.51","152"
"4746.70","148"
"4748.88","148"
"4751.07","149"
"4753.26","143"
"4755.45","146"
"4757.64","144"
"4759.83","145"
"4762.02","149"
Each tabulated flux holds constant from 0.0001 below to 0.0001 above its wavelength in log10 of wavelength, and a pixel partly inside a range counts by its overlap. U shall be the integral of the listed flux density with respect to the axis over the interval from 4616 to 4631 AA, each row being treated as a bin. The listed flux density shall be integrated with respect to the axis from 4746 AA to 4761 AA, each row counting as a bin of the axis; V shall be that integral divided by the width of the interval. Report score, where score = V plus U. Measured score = 2407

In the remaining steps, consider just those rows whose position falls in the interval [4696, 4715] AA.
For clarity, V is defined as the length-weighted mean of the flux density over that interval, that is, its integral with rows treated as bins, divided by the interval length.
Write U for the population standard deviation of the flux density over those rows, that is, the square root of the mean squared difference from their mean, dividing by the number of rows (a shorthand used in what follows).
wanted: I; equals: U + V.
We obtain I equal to 153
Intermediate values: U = 3.9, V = 149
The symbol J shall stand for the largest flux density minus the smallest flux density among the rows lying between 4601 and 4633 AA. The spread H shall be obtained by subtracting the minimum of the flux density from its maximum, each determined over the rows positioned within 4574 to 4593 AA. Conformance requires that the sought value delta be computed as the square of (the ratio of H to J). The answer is 0.4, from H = 10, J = 16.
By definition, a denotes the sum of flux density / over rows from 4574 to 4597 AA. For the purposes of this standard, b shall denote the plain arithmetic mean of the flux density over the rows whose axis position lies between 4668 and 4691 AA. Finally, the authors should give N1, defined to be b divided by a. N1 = 0.0922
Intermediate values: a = 1663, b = 153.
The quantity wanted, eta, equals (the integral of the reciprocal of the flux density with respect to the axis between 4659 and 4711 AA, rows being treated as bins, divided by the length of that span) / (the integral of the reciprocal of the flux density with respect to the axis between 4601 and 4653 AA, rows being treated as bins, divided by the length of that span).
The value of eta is 0.99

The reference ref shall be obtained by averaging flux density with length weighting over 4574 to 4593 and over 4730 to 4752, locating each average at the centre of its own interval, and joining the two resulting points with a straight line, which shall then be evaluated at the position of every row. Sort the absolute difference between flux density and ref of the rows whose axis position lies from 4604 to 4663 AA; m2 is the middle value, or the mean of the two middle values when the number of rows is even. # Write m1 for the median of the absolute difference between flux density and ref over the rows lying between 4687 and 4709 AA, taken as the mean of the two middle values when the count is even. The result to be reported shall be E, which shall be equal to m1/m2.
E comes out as 1.41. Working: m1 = 3.2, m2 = 2.3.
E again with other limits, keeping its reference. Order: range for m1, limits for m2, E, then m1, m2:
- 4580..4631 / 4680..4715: 1.01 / 2.7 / 2.7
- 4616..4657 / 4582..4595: 0.71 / 2.3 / 3.2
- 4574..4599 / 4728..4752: 2.66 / 3.5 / 1.3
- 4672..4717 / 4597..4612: 1.19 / 2.7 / 2.3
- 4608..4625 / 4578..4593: 0.53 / 1.7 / 3.3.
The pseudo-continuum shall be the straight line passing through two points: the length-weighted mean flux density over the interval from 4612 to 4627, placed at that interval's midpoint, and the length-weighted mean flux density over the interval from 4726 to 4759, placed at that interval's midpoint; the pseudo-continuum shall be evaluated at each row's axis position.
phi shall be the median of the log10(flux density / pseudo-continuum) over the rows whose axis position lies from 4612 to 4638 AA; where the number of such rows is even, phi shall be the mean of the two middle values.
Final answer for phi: 0.0023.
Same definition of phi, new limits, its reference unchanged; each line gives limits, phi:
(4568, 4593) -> -0.0006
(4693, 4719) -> -0.0004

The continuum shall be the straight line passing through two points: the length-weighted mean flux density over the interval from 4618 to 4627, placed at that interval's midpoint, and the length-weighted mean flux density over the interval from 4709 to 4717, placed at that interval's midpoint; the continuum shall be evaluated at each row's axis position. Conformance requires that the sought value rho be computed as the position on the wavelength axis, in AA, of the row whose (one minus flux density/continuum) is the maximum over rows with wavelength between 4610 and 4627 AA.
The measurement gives 4615.21 AA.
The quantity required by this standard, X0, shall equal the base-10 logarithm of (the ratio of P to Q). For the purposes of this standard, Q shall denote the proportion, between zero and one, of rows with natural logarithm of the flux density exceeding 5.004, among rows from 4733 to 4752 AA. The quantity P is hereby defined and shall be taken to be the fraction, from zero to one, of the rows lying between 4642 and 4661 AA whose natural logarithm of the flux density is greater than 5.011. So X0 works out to 0.8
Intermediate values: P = 0.7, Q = 0.11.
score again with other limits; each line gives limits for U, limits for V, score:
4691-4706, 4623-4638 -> 2413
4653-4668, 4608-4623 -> 2426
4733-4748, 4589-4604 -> 2382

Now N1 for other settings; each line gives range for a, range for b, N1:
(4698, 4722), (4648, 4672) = 0.0931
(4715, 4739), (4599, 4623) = 0.0911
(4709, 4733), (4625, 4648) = 0.0914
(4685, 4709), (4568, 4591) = 0.0905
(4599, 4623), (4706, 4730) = 0.0902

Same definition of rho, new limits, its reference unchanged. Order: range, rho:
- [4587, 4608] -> 4602.48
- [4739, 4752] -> 4740.14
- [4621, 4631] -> 4630.11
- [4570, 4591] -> 4585.55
